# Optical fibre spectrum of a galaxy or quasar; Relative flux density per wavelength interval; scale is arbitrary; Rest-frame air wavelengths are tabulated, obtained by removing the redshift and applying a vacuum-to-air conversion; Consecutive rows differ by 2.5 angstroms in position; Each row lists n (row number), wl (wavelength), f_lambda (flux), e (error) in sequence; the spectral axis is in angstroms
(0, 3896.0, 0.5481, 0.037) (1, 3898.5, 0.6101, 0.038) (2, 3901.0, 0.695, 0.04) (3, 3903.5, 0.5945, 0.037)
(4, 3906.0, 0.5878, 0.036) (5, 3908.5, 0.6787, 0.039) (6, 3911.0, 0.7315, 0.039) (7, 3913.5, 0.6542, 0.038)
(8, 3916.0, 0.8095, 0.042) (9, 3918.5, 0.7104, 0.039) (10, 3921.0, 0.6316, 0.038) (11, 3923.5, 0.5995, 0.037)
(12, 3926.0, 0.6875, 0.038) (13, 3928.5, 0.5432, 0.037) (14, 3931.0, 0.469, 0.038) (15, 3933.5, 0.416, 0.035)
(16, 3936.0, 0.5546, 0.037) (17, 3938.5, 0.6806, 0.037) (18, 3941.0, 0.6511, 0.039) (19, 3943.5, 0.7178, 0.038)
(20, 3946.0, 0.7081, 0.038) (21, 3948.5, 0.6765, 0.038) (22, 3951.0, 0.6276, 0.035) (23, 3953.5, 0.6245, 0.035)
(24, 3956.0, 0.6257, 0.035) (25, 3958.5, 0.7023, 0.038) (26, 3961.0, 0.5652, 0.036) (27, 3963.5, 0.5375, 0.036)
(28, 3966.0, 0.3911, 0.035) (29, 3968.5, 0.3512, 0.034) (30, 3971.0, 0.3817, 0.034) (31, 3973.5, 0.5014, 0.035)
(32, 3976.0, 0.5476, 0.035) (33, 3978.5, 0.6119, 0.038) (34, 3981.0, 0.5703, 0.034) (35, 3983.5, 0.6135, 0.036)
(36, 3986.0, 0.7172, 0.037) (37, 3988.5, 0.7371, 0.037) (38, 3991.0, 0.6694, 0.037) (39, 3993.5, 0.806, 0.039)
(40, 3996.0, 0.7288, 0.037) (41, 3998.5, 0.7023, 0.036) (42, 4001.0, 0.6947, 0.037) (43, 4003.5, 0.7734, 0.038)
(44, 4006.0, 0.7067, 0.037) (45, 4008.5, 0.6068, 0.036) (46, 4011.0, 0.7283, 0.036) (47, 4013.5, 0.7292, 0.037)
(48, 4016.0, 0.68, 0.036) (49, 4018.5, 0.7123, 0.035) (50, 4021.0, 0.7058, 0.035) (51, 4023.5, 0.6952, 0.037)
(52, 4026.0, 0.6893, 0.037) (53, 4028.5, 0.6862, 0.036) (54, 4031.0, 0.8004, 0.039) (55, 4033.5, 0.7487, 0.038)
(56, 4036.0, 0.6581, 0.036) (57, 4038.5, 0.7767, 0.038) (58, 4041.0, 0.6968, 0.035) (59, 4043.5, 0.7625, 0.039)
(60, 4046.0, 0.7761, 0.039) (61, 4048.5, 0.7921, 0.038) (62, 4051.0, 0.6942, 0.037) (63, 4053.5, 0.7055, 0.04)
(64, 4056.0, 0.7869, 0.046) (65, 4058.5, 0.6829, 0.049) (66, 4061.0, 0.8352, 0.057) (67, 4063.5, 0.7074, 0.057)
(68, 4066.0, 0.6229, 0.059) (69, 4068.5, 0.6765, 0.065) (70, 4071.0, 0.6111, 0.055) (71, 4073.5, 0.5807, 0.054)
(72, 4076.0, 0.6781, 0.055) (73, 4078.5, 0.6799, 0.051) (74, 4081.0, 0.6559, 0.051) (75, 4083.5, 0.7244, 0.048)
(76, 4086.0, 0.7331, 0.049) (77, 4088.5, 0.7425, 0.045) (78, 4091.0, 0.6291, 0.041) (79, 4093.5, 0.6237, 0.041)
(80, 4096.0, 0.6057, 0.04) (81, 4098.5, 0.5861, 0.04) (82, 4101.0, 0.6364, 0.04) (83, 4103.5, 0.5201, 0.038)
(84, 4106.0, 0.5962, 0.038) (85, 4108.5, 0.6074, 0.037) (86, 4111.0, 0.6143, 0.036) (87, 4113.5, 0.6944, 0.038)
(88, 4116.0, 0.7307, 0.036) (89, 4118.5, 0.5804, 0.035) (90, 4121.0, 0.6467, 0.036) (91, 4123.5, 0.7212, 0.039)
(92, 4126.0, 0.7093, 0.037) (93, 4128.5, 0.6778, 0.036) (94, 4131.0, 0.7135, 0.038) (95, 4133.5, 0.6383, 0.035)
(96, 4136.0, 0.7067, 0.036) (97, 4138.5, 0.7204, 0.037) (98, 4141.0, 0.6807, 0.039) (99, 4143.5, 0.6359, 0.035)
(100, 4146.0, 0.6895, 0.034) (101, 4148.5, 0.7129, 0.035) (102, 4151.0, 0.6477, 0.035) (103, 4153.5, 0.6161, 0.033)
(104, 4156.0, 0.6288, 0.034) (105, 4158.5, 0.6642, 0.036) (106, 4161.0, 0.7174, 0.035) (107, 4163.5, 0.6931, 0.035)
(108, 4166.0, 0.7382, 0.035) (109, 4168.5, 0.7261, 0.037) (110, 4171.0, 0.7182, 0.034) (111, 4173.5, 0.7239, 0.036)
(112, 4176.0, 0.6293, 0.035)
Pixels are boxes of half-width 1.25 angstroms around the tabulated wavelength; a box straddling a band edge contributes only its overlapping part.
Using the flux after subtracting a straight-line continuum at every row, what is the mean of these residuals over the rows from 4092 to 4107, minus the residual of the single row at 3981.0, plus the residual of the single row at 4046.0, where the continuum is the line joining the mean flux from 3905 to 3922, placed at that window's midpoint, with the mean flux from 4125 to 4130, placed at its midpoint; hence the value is 0.106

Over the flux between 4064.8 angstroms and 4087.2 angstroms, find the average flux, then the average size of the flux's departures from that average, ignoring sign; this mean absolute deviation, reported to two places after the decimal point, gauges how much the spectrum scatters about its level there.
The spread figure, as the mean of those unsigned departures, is 0.04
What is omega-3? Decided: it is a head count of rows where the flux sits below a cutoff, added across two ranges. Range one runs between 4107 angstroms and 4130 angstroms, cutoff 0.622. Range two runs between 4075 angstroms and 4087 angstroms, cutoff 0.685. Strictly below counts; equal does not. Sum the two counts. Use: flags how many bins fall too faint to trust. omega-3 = 6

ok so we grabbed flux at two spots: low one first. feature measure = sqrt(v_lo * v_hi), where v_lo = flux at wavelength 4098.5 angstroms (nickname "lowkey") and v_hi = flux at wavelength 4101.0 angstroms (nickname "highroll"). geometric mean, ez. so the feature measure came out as 0.61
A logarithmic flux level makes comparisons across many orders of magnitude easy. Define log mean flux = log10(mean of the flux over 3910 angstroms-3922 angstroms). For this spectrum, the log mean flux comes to -0.15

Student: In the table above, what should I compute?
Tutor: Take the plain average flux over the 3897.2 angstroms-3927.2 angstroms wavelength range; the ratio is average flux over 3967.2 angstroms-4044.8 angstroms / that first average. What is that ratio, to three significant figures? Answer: 1.01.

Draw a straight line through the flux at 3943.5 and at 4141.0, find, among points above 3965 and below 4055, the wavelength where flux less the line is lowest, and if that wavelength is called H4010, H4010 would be 3968.5 angstroms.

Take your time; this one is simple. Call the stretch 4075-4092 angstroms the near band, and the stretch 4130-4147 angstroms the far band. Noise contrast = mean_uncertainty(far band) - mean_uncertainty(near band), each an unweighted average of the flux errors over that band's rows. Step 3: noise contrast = -0.012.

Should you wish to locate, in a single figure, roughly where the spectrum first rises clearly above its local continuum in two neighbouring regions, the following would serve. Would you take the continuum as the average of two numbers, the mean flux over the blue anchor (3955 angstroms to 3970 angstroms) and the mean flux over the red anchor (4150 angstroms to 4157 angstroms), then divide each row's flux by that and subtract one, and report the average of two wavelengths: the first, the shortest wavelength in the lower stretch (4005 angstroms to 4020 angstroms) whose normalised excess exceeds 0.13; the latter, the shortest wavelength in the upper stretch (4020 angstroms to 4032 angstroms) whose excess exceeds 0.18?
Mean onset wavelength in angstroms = 4013.5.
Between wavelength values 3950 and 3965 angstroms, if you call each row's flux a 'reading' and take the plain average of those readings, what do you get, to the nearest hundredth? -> 0.61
